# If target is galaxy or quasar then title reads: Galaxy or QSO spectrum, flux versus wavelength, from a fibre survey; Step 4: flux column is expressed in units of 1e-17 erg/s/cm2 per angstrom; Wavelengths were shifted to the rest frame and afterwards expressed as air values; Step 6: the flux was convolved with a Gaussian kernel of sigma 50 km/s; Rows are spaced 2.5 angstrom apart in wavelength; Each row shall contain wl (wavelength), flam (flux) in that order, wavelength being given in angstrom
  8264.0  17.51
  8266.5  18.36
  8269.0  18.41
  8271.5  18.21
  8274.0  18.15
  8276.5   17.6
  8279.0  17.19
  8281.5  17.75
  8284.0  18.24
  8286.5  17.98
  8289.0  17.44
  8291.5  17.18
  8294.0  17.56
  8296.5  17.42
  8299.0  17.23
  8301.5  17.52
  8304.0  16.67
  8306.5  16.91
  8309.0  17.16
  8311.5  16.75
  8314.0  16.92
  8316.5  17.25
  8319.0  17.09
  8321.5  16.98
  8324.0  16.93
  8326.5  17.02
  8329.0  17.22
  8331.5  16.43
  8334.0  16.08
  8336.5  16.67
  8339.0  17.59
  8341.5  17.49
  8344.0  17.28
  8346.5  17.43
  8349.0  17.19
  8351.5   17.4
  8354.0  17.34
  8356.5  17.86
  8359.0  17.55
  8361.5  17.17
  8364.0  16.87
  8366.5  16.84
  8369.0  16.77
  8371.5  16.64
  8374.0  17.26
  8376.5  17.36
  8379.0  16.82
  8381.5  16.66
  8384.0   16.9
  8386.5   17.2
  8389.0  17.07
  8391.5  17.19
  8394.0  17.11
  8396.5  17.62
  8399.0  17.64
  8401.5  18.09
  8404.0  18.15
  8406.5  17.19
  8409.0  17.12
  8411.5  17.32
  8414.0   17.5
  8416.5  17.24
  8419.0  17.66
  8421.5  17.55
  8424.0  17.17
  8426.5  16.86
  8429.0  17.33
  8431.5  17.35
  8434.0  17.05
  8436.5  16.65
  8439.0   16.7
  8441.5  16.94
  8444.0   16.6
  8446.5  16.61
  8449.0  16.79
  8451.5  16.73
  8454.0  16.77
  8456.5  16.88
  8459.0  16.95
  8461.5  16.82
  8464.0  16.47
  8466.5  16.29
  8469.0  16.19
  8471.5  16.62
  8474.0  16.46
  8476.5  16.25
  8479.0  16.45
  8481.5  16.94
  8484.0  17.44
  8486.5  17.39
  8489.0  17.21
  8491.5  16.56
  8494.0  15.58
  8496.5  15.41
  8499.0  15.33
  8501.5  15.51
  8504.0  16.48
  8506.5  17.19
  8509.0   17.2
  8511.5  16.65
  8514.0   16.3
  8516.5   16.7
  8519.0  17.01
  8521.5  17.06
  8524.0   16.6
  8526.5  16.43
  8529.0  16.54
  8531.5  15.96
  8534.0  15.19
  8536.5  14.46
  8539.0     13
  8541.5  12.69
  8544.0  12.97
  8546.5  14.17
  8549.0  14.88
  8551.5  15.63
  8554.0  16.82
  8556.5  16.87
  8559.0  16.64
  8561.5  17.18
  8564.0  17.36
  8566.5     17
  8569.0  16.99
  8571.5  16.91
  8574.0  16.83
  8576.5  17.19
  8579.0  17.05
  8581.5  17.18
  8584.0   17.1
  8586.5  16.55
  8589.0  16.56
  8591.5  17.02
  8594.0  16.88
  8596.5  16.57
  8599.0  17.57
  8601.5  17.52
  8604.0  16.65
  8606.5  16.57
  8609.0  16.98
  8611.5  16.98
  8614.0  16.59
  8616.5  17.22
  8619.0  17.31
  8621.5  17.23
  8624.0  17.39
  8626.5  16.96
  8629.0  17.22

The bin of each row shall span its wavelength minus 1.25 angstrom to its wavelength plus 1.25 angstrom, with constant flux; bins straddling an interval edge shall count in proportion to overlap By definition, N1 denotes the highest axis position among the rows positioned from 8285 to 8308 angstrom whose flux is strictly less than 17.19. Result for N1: 8306.5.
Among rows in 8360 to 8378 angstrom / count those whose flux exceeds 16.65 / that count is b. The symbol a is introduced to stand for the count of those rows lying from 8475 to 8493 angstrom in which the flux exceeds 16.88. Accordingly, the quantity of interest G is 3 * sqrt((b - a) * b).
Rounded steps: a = 4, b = 6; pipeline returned 10.4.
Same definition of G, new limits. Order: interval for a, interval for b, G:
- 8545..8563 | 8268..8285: 19.4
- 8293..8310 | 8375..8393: 7.9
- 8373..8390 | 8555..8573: 7.3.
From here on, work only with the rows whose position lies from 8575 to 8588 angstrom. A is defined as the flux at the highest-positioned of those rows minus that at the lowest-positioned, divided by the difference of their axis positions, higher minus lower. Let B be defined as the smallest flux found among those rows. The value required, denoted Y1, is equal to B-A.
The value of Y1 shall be 16.6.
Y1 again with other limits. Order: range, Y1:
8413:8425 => 17.2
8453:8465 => 16.5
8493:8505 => 15.2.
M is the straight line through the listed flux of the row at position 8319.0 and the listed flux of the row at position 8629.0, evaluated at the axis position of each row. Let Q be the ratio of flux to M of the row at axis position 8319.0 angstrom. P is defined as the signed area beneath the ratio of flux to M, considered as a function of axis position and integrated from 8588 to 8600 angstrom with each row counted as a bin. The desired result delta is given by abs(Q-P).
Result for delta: 10.8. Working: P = 11.8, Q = 1.00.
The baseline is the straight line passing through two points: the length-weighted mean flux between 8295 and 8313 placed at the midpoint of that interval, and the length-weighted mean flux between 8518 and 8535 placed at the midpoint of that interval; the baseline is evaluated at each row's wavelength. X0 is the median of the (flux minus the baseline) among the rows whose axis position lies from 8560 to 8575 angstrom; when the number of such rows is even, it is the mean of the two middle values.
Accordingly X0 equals 0.7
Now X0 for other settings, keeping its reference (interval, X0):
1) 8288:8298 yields 0.3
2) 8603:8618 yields 0.7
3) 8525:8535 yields -0.2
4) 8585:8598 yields 0.4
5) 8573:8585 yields 0.9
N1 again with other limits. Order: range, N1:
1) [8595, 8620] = 8614.0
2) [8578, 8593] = 8591.5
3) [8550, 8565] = 8561.5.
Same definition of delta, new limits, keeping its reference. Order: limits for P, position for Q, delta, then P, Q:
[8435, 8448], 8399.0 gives 11.6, 12.7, 1.03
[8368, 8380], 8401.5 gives 10.8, 11.9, 1.06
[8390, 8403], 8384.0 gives 12.3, 13.3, 0.99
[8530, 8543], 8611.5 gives 9.8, 10.8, 0.99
